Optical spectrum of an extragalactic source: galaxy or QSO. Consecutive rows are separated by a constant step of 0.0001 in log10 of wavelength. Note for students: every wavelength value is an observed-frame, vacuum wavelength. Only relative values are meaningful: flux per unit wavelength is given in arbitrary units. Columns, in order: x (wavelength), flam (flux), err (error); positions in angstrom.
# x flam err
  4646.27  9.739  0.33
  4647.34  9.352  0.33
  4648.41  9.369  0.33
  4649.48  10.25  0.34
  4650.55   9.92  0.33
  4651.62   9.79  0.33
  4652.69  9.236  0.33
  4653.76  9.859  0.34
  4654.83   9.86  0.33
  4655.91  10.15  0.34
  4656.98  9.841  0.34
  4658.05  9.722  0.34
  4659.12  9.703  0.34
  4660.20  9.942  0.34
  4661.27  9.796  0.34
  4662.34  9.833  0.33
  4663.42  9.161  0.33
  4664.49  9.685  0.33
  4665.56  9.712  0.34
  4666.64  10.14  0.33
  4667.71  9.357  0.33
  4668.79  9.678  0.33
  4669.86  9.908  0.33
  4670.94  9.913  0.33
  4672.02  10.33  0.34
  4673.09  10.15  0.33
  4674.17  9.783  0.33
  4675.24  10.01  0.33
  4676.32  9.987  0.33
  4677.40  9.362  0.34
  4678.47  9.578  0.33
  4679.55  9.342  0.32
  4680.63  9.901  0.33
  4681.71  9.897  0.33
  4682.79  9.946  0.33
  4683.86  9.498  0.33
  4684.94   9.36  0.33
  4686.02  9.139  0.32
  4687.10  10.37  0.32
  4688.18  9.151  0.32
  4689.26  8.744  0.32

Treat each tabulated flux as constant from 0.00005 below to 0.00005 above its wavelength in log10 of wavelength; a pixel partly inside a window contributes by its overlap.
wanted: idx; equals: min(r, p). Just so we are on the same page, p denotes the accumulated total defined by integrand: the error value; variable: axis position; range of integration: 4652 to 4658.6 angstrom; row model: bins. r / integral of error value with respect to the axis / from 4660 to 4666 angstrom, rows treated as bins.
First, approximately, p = 2.2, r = 2.01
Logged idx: 2.0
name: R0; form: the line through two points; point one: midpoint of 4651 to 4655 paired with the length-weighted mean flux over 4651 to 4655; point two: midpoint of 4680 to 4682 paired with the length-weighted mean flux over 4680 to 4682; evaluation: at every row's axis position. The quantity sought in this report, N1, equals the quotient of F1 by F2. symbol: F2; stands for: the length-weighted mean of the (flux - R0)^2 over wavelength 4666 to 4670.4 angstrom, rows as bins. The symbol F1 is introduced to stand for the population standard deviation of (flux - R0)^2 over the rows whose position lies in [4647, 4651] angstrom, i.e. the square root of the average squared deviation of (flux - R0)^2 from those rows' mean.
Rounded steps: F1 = 0.11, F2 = 0.083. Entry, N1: 1.37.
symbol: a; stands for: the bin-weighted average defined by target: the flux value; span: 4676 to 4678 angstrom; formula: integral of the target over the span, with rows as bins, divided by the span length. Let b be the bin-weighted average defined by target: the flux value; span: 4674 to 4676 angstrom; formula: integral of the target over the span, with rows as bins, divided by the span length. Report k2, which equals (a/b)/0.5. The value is 1.94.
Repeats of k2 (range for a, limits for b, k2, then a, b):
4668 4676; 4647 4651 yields 2.04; 9.94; 9.74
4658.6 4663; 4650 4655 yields 2.01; 9.79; 9.74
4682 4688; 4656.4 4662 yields 1.97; 9.65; 9.82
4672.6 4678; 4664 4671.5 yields 2.02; 9.86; 9.76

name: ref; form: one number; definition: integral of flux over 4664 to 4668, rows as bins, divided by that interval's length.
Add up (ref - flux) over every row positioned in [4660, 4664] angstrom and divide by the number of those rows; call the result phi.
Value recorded 0.07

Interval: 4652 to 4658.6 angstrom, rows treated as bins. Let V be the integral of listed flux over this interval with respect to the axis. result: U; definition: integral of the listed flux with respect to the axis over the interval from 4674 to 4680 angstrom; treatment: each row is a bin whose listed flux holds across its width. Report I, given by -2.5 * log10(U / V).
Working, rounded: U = 58.1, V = 65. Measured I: 0.11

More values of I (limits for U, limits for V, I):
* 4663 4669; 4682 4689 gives 0.16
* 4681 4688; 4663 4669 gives -0.17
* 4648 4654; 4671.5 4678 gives 0.11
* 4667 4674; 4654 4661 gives 0.00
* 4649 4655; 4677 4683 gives -0.02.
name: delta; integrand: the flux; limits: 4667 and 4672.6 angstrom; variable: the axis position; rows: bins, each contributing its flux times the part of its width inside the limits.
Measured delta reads 55.2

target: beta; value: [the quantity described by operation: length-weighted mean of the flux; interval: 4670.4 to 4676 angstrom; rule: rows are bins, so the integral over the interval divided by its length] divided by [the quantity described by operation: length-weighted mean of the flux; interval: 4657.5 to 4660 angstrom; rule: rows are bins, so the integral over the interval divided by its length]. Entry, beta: 1.03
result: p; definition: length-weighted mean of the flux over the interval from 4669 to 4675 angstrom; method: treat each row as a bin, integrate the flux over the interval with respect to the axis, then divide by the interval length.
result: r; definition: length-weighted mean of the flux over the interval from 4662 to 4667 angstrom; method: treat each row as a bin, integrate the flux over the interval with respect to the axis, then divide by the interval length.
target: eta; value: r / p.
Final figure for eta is 0.97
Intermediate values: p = 10.0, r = 9.7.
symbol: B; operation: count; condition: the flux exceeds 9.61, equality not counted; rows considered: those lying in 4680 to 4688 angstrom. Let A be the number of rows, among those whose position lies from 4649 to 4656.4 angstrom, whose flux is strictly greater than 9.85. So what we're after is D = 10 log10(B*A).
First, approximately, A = 5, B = 4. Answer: 13.0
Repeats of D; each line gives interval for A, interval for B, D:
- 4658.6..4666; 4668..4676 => 8.5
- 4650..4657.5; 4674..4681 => 12.0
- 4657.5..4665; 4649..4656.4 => 7.8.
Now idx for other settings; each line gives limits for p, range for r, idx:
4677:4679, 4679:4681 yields 0.6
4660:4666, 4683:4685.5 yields 0.8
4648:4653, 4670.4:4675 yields 1.5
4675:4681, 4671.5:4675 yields 1.2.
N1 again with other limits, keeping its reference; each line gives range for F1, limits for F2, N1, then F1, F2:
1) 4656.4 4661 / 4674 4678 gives 0.23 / 0.02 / 0.078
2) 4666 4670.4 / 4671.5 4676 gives 0.70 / 0.07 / 0.105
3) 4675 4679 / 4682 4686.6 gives 0.34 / 0.08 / 0.228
